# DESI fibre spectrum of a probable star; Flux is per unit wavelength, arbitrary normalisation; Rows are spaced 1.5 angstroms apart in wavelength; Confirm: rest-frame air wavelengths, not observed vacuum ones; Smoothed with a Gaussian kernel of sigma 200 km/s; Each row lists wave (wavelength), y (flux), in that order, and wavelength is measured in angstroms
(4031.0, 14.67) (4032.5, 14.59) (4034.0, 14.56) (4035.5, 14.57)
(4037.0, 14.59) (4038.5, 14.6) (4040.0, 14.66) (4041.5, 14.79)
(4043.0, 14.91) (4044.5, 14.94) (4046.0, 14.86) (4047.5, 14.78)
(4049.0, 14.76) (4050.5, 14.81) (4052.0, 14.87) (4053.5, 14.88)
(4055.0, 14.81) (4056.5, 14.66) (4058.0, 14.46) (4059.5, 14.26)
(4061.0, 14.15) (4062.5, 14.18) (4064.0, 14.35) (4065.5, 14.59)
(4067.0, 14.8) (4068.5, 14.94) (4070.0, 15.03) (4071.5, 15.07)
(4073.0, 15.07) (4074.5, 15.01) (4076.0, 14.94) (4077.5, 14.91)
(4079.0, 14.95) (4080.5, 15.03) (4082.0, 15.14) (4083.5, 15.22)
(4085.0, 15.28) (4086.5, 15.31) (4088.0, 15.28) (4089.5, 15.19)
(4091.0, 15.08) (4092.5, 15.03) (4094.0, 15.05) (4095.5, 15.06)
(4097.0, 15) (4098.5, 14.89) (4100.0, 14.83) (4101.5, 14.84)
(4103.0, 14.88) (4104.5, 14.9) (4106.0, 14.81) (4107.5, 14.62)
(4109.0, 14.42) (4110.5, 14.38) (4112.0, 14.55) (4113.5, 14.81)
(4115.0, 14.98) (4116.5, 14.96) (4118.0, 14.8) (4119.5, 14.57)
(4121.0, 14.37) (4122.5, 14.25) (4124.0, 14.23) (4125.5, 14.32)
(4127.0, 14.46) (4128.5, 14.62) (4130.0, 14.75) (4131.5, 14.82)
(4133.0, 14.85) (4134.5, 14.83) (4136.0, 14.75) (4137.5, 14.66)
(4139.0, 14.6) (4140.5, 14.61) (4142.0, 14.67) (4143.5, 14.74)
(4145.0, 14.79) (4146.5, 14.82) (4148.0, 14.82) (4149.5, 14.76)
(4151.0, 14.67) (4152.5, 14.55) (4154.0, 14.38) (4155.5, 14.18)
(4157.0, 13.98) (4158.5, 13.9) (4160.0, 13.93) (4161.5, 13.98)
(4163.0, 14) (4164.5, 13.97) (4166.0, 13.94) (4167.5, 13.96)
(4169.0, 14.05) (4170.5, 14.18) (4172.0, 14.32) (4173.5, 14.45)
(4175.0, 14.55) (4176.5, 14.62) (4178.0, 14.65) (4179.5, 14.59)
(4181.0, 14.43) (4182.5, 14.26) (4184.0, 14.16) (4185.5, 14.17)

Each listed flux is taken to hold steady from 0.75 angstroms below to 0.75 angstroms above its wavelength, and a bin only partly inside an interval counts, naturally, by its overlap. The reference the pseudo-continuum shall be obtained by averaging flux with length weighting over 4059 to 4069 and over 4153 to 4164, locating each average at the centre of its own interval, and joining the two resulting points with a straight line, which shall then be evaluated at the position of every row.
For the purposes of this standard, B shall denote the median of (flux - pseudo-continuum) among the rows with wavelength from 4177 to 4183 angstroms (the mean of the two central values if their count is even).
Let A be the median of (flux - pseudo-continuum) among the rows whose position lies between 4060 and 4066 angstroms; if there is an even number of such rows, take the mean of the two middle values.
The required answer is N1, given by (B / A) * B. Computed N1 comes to -1.48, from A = -0.20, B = 0.54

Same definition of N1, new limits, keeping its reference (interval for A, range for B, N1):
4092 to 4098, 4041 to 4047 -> 0.17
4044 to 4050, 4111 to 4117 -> 1.43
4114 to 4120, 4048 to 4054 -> 0.16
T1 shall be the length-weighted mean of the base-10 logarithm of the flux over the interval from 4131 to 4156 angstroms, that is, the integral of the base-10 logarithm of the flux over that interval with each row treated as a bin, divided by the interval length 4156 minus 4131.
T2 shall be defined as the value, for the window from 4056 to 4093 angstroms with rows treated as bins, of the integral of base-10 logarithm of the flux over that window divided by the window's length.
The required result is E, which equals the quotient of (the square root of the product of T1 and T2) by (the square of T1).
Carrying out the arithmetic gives 0.859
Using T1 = 1.17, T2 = 1.17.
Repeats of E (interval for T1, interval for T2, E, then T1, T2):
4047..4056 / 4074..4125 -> 0.855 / 1.17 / 1.17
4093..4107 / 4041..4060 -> 0.850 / 1.17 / 1.17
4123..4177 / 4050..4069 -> 0.864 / 1.16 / 1.16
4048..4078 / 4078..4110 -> 0.859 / 1.17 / 1.18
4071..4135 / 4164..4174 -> 0.846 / 1.17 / 1.15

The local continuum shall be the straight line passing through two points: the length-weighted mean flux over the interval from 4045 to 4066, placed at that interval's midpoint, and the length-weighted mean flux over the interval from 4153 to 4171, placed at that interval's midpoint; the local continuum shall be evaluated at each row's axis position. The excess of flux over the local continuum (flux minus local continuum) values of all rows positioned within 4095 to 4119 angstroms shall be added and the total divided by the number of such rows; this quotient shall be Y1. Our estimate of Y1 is 0.5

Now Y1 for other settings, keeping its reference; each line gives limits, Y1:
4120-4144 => 0.4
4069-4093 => 0.6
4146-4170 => 0.2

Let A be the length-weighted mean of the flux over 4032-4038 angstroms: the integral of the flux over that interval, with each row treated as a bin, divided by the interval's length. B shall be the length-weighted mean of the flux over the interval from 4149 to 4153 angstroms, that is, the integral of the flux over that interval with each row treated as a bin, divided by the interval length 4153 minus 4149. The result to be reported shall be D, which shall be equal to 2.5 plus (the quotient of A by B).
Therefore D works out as 3.494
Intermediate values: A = 14.6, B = 14.7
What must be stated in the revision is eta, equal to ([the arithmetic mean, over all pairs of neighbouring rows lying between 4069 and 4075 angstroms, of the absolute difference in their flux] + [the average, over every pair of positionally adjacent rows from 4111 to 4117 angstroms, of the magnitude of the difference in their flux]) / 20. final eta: 0.0092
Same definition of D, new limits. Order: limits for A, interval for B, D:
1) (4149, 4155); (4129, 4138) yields 3.486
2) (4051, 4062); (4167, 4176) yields 3.522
